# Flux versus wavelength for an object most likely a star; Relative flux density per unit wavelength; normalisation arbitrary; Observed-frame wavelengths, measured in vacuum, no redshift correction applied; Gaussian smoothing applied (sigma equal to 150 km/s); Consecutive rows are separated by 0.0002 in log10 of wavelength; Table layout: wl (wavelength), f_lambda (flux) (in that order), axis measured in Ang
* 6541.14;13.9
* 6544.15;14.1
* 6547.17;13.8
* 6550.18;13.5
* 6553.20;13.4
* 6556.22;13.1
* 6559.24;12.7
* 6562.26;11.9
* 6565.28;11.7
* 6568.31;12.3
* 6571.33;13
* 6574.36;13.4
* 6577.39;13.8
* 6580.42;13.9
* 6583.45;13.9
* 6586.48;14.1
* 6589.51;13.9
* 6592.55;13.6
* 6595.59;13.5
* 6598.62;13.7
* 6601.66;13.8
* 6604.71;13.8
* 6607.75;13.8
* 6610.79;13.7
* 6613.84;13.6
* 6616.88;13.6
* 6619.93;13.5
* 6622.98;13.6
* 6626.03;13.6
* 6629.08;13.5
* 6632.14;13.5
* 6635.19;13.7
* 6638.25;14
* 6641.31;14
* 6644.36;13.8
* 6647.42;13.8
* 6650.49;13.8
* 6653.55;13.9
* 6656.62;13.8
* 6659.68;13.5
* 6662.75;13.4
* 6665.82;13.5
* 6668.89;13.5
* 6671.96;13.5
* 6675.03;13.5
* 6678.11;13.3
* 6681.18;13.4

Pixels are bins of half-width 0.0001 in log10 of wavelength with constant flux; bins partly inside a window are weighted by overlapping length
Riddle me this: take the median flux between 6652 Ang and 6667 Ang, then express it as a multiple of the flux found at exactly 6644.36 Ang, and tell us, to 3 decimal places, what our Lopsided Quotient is 0.978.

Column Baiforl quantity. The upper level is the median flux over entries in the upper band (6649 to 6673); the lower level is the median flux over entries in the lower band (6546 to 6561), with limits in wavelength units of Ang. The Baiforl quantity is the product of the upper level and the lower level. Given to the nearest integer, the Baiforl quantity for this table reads 181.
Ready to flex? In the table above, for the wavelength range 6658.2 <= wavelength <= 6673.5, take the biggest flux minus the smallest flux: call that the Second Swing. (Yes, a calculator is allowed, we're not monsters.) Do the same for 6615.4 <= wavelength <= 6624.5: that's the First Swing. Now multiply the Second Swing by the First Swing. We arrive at 0.0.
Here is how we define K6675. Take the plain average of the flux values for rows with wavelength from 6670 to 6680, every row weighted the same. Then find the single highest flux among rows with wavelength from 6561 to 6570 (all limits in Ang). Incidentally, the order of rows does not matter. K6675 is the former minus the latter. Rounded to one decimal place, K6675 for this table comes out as 1.1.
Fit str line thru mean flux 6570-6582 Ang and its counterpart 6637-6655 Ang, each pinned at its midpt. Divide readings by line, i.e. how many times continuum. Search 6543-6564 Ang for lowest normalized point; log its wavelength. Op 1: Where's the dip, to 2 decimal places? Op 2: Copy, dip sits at 6562.26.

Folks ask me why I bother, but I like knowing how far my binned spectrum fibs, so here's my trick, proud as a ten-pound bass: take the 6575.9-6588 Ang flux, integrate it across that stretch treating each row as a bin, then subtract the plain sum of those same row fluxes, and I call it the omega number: 113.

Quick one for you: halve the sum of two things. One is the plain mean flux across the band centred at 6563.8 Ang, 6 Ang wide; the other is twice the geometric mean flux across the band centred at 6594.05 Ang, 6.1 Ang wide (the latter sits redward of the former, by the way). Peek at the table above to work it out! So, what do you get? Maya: 19.4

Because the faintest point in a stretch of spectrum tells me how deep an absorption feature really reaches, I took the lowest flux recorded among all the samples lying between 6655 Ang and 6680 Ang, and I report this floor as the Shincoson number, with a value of 13.3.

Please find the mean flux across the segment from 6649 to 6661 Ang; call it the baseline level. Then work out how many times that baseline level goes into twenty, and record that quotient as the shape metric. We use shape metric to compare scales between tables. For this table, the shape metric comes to 1.45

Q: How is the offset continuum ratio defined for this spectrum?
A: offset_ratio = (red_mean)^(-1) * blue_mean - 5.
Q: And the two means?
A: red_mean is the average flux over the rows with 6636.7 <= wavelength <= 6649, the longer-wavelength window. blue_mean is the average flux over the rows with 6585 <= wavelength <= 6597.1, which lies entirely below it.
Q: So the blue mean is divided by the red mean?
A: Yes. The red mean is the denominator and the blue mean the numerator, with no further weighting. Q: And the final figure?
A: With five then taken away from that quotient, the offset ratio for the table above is -4.01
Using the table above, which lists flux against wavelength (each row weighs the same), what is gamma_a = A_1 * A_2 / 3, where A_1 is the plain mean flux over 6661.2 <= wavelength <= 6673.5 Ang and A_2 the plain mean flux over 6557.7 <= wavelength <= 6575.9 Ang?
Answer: 56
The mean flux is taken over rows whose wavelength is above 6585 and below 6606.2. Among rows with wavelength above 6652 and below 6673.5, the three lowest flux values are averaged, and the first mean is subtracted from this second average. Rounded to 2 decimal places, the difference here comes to -0.30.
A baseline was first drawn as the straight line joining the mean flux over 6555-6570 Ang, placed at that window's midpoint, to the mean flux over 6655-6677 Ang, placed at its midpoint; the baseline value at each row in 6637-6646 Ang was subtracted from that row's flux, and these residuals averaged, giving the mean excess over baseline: 0.69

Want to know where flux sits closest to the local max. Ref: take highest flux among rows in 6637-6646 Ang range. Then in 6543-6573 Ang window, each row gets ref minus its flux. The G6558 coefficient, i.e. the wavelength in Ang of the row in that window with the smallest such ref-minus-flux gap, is 6544.15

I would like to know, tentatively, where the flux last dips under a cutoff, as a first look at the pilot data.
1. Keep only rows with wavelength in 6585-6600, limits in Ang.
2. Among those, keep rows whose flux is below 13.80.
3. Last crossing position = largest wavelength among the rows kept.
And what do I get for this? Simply 6598.62 Ang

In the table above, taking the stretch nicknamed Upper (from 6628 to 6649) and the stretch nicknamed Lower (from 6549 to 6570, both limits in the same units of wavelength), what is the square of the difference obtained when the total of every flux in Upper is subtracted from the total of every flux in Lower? 59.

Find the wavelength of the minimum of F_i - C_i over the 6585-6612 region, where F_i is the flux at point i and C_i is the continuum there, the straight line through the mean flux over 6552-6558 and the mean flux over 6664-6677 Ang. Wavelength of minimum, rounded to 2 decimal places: 6595.59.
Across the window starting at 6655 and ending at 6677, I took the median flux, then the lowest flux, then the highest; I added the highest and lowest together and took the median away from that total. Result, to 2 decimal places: 13.70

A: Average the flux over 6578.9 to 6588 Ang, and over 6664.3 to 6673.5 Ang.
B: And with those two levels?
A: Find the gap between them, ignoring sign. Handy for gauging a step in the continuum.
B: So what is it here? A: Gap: 0.47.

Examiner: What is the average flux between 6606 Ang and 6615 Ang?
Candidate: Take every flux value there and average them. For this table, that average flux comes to 13.7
